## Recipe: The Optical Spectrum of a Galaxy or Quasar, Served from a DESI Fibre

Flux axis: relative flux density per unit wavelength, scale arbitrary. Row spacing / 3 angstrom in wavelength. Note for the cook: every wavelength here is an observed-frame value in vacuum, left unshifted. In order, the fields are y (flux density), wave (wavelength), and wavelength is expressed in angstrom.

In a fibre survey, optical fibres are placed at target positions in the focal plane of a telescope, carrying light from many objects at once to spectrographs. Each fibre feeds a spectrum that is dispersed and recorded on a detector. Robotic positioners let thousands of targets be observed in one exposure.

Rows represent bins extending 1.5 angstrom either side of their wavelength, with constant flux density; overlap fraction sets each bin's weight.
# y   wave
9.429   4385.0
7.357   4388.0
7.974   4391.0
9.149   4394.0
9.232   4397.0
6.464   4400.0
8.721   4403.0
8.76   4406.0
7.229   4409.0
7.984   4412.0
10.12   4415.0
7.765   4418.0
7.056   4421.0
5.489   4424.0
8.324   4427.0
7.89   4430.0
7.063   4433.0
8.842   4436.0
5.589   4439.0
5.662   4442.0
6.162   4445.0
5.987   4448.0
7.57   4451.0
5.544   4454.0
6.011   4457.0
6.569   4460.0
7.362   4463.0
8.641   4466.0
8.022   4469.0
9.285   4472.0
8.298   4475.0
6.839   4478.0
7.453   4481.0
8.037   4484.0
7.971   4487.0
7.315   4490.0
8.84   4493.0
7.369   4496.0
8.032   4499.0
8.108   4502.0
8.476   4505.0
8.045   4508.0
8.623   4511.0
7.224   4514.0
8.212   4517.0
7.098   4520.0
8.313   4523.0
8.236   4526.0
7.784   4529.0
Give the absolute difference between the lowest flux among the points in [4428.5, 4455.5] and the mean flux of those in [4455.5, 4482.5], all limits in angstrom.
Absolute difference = 2.1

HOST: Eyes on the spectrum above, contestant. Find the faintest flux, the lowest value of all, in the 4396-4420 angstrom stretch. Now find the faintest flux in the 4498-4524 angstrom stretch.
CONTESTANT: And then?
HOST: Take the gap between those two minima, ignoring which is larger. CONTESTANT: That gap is 0.63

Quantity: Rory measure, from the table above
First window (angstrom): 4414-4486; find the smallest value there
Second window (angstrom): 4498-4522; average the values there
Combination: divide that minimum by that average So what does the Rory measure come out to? 0.688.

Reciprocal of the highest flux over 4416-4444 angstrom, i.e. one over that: 0.113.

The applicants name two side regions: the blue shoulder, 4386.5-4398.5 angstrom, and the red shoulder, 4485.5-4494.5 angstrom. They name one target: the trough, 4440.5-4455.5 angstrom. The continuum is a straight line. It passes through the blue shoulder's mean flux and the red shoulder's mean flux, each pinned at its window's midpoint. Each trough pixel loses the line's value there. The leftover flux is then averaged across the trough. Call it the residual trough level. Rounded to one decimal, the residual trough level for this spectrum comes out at -2.0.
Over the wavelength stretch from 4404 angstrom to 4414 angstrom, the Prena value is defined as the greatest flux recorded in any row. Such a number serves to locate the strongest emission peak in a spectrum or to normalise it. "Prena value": 8.76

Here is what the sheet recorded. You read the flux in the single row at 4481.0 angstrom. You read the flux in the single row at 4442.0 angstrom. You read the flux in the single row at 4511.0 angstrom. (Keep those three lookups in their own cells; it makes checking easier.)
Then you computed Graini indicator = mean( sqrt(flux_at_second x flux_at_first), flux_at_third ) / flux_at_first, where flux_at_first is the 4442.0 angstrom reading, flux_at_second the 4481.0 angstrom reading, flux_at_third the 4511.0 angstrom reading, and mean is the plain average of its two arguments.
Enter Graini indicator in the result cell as 1.34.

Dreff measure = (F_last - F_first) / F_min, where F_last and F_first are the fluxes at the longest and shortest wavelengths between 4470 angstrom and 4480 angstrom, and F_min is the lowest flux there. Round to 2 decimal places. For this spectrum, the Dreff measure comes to -0.36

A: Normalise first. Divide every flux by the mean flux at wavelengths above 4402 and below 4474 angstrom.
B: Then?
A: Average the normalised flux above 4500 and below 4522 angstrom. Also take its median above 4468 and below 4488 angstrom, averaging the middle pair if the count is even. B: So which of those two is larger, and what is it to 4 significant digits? 1.084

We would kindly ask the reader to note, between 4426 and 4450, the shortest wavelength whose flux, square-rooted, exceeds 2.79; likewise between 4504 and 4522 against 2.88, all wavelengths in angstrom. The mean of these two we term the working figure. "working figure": 4466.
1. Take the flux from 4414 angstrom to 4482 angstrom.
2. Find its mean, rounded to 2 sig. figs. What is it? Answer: 7.3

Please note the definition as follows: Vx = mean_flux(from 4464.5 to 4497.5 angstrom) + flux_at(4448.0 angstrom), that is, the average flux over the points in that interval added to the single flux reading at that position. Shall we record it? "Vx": 14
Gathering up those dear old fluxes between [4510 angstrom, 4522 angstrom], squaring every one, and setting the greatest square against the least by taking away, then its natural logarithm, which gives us 3.2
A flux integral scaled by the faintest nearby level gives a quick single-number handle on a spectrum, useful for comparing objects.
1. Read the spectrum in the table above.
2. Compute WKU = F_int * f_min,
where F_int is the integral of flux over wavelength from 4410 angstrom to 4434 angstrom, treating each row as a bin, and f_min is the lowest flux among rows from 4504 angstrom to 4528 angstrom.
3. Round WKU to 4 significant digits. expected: 1314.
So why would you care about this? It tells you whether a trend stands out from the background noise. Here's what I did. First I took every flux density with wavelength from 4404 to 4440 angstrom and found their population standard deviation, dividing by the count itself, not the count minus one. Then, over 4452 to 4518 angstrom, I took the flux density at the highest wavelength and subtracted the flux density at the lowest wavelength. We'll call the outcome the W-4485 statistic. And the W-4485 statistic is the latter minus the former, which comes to 1.4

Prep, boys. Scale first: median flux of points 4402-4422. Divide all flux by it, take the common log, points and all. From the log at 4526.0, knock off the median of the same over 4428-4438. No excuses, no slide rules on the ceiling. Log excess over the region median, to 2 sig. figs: 0.019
